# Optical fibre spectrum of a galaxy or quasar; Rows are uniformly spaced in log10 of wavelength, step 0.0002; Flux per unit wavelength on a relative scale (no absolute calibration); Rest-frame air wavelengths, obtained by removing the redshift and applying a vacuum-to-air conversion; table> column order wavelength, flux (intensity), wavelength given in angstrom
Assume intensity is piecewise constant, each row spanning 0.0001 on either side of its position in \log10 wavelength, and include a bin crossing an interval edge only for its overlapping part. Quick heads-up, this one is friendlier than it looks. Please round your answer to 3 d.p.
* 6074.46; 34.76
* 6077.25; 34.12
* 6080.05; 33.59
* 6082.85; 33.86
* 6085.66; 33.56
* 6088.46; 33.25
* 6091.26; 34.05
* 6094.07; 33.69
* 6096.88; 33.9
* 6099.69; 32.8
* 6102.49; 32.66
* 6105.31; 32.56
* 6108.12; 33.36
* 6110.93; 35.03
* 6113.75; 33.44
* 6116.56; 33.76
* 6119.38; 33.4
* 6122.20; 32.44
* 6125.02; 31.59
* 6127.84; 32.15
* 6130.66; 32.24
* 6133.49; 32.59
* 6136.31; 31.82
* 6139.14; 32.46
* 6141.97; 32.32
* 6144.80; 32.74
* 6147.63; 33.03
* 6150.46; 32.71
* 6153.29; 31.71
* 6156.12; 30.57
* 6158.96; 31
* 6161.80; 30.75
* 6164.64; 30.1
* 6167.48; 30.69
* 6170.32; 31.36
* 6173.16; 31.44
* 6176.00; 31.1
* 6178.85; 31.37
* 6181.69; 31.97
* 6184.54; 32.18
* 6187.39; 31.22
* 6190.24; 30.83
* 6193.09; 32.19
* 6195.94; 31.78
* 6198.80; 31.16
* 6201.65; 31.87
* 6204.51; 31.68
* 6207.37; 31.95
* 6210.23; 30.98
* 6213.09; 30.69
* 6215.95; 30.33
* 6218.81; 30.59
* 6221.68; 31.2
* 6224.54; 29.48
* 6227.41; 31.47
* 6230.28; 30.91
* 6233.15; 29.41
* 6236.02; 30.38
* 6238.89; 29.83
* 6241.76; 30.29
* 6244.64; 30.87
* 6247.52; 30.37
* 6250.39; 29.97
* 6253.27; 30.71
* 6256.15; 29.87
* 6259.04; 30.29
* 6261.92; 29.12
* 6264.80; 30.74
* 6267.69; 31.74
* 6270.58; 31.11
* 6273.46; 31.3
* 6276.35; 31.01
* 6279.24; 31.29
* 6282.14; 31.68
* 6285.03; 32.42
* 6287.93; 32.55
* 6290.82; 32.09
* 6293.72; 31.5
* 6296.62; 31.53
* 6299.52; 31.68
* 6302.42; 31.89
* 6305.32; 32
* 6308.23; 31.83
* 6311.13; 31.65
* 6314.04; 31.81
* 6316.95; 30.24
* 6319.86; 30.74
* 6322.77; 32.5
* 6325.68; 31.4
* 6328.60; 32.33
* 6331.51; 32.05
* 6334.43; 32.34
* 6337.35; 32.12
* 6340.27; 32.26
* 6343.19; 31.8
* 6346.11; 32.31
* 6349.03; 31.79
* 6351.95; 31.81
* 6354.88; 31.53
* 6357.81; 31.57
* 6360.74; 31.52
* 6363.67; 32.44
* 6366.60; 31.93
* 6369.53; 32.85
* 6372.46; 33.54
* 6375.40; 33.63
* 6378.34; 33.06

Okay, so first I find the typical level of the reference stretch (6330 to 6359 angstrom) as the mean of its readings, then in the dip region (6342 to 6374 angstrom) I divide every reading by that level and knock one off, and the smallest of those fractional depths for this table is -0.014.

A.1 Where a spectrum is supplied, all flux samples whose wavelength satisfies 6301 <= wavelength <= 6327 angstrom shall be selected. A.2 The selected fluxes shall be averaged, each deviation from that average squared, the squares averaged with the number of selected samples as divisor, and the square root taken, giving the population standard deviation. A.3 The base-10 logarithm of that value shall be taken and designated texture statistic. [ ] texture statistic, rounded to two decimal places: -0.19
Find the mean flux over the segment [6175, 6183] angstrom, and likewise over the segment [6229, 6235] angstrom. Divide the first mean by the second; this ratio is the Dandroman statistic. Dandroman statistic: 1.044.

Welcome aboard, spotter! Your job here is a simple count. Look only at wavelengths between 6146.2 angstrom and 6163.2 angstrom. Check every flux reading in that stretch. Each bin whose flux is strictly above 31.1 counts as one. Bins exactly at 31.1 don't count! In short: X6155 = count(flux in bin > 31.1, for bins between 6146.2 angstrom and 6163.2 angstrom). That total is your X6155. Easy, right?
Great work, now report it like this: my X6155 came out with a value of 3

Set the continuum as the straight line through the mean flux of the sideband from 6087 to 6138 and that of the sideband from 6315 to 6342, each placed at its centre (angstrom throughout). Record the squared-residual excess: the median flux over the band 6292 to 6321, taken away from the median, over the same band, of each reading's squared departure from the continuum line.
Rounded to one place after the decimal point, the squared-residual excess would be -31.6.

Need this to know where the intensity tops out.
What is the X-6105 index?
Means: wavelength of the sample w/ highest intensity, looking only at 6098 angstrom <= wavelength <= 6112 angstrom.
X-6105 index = 6110.93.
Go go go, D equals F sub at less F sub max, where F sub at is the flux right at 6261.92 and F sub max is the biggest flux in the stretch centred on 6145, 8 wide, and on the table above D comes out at -3.9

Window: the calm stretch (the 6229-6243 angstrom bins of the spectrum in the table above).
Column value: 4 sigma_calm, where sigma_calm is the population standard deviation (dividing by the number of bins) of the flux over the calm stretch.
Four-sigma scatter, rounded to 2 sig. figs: 2.0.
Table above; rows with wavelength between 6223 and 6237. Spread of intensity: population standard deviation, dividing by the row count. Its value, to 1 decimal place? 0.8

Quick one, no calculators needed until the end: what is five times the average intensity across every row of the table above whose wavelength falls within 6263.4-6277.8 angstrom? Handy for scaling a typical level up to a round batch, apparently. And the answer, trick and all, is 156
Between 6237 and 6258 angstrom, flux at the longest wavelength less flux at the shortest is 0.0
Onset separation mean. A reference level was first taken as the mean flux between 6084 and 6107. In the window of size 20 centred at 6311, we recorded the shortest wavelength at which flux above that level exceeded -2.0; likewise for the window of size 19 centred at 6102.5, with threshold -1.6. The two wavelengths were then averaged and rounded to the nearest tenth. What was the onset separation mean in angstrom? 6198.2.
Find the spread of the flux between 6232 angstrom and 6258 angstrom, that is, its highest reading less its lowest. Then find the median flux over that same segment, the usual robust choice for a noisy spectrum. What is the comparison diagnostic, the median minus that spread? 28.8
